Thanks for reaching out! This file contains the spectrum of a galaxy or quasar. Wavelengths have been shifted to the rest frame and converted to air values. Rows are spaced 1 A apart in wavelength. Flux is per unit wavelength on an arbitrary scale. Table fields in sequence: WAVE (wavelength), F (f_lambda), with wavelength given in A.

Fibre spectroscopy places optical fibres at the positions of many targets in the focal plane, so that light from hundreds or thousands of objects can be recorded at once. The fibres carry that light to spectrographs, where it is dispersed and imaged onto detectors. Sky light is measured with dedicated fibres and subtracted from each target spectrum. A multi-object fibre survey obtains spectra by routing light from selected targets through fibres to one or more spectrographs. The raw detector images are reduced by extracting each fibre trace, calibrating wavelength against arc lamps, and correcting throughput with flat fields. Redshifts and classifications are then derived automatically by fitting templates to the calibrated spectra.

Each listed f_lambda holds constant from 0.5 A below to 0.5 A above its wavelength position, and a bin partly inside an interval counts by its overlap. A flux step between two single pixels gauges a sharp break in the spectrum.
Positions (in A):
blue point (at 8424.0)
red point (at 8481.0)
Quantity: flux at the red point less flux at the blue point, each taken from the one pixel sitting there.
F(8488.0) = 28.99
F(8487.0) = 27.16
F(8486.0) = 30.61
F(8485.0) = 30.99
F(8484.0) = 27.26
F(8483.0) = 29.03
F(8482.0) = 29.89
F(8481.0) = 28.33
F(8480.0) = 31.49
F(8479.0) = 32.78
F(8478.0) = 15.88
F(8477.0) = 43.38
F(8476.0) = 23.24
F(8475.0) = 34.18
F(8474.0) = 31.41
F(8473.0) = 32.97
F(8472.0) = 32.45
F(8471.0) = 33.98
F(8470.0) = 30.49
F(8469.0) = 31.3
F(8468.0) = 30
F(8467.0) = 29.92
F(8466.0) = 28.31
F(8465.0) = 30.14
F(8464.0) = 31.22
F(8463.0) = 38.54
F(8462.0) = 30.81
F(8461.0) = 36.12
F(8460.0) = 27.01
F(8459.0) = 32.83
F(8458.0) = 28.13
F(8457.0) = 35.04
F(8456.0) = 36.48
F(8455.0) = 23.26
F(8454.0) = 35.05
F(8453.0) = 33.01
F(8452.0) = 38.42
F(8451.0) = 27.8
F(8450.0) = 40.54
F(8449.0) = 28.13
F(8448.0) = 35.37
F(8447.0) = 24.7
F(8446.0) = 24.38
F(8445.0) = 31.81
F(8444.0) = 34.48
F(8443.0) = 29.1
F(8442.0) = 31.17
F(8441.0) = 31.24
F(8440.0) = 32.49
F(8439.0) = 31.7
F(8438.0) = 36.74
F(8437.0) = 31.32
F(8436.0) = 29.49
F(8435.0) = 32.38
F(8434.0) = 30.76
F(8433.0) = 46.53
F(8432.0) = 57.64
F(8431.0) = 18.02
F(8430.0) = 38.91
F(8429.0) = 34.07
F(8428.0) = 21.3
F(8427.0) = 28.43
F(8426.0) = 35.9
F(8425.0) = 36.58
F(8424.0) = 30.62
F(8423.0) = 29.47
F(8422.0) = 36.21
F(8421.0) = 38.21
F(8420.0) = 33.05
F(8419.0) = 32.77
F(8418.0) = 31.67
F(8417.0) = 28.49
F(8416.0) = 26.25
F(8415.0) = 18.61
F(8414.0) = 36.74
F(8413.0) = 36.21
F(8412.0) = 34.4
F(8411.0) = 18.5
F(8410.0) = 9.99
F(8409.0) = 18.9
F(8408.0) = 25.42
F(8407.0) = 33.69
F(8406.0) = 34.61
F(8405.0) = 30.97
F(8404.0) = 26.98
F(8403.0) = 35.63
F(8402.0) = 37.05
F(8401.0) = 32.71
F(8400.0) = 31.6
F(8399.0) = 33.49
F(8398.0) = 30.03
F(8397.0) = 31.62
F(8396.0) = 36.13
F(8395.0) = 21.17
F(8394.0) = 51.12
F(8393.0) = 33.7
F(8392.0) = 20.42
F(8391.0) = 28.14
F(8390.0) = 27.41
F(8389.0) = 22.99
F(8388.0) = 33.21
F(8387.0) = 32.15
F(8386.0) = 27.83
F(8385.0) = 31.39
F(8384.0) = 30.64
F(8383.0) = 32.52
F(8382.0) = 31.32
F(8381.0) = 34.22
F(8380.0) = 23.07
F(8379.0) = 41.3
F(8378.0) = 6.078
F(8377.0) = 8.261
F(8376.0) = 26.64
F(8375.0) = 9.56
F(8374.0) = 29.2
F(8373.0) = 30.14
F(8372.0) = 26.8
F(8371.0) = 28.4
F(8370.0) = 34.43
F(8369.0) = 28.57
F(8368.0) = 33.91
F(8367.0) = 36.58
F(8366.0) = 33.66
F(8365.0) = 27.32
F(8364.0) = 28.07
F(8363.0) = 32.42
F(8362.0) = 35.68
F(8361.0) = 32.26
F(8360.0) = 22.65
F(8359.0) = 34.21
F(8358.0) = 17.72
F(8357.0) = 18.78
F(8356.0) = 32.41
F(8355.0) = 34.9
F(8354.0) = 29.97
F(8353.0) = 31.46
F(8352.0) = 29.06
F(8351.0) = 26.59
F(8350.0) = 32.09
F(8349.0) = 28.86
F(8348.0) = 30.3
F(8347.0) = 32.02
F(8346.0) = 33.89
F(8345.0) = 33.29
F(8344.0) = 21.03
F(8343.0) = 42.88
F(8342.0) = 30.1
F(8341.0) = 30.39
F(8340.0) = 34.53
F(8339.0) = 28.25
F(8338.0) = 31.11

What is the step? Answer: -2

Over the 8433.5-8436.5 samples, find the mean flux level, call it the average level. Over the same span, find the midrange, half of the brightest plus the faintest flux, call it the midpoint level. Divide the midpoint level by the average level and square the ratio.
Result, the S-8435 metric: 1.00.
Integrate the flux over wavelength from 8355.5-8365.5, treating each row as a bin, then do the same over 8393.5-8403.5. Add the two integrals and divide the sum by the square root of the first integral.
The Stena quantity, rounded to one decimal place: 37.1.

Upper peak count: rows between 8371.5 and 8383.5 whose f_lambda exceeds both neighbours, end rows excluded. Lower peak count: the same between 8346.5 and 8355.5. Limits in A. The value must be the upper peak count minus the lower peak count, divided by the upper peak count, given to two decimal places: 0.50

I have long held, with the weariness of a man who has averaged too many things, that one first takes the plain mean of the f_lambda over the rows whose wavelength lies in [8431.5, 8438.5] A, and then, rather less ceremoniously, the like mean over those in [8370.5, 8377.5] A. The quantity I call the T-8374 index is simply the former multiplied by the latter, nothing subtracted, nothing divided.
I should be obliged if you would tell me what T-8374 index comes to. 859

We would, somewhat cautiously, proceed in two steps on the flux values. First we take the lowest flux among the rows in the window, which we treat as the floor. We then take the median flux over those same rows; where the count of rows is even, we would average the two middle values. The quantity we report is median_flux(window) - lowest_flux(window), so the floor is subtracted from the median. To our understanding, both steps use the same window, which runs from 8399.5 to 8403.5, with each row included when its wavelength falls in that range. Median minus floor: 2.6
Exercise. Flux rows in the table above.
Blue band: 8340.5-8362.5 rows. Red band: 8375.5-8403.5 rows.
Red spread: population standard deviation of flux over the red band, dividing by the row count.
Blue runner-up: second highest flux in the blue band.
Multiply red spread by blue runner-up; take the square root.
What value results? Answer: 17.6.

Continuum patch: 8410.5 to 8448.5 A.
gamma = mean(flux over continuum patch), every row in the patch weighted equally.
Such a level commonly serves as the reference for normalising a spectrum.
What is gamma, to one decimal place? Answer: 32.0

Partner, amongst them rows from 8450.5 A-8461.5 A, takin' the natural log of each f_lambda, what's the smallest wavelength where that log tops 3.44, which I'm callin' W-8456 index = 8452.0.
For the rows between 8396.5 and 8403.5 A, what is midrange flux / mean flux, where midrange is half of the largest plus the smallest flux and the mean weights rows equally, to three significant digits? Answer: 1.01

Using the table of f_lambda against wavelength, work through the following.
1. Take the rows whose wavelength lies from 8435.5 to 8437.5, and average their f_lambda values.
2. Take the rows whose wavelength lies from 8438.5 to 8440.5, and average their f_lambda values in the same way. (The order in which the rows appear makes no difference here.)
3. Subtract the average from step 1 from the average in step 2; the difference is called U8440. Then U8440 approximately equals 2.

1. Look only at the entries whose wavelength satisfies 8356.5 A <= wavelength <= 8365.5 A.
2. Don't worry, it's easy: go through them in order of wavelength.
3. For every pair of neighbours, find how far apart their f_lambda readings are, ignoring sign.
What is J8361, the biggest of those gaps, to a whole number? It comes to 16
